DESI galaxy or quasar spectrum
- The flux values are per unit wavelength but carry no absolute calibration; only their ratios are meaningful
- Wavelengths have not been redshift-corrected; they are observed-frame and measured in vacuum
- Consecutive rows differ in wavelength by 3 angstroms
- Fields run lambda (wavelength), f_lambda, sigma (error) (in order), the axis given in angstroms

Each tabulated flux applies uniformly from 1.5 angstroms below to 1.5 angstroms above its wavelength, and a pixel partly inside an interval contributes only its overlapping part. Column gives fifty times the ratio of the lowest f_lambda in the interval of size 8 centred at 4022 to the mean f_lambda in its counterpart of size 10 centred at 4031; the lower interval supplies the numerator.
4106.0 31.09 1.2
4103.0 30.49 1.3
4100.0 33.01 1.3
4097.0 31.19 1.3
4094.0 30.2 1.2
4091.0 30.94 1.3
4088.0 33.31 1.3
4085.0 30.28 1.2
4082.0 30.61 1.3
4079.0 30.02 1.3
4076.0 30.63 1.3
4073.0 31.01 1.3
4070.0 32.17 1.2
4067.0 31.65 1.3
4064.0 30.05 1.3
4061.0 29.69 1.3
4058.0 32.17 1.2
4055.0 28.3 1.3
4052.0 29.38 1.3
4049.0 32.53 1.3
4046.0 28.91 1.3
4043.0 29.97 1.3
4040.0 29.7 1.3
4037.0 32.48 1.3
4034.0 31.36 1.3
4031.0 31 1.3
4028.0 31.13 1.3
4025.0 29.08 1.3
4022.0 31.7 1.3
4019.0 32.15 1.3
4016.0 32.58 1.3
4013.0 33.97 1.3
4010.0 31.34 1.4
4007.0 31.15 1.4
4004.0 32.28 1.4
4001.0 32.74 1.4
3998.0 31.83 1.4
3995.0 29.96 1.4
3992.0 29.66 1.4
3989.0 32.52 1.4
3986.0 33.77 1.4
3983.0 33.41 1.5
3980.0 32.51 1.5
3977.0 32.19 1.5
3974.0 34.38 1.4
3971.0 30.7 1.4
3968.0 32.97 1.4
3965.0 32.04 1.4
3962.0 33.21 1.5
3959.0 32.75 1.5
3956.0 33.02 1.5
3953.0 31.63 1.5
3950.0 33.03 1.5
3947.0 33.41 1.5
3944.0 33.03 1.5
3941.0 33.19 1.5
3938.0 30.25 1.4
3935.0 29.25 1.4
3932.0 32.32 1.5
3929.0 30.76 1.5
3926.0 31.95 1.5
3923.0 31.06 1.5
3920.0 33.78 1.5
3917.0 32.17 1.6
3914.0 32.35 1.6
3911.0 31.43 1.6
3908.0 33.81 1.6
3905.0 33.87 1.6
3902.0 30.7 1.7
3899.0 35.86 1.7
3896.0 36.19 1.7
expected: 46.7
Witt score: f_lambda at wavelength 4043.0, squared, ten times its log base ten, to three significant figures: 29.5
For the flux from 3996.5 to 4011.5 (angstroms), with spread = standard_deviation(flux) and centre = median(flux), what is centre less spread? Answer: 31.2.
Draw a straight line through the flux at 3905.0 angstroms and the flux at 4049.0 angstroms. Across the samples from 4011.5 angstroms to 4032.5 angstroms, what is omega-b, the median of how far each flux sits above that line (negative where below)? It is -1.1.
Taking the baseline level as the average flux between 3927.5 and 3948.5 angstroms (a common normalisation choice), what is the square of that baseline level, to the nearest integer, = 1008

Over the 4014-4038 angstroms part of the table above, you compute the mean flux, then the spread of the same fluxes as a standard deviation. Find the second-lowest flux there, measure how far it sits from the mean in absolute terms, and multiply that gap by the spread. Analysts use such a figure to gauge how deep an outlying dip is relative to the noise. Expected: 0.5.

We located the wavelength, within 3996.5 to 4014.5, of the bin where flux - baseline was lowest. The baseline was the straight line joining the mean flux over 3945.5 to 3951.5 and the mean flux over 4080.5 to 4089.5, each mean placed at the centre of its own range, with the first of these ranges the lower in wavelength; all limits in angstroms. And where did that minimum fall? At 4007.0 angstroms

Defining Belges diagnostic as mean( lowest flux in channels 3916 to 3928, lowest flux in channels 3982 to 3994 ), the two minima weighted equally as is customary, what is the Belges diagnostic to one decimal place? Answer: 30.4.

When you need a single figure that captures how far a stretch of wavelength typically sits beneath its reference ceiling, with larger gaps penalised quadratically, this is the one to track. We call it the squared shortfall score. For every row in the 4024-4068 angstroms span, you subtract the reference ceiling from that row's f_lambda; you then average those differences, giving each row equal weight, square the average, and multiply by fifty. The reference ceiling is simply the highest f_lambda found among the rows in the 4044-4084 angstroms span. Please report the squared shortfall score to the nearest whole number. 207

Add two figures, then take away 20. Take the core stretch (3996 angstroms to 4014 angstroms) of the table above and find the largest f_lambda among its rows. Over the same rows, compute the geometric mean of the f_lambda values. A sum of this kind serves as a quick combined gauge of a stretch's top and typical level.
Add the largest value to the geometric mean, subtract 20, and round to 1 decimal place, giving 46.2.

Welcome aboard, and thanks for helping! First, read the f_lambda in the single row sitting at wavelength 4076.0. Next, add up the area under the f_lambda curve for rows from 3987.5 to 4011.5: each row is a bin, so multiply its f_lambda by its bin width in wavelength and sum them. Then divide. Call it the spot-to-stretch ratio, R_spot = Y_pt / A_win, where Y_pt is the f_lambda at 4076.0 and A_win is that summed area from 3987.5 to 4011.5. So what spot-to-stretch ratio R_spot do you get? 0.0406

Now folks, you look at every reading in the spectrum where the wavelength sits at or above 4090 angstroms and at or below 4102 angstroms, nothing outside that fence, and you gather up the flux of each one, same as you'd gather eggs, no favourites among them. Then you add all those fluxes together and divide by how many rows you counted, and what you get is 31.3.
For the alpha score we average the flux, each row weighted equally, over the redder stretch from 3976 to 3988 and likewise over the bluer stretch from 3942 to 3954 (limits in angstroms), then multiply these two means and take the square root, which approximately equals 32.9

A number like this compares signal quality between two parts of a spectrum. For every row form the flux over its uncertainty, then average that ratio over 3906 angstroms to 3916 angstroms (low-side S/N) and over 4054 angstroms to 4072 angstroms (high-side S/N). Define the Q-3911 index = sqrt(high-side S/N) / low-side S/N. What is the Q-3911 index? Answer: 0.242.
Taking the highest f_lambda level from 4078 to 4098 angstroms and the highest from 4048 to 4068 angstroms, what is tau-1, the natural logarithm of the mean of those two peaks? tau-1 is 3.49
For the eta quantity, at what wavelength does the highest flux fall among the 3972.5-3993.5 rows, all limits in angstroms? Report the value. 3974.0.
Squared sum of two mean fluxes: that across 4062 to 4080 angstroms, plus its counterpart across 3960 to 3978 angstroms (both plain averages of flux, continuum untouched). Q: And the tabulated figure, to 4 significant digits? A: 4033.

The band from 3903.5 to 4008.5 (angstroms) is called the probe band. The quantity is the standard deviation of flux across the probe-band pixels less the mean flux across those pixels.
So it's -31.0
